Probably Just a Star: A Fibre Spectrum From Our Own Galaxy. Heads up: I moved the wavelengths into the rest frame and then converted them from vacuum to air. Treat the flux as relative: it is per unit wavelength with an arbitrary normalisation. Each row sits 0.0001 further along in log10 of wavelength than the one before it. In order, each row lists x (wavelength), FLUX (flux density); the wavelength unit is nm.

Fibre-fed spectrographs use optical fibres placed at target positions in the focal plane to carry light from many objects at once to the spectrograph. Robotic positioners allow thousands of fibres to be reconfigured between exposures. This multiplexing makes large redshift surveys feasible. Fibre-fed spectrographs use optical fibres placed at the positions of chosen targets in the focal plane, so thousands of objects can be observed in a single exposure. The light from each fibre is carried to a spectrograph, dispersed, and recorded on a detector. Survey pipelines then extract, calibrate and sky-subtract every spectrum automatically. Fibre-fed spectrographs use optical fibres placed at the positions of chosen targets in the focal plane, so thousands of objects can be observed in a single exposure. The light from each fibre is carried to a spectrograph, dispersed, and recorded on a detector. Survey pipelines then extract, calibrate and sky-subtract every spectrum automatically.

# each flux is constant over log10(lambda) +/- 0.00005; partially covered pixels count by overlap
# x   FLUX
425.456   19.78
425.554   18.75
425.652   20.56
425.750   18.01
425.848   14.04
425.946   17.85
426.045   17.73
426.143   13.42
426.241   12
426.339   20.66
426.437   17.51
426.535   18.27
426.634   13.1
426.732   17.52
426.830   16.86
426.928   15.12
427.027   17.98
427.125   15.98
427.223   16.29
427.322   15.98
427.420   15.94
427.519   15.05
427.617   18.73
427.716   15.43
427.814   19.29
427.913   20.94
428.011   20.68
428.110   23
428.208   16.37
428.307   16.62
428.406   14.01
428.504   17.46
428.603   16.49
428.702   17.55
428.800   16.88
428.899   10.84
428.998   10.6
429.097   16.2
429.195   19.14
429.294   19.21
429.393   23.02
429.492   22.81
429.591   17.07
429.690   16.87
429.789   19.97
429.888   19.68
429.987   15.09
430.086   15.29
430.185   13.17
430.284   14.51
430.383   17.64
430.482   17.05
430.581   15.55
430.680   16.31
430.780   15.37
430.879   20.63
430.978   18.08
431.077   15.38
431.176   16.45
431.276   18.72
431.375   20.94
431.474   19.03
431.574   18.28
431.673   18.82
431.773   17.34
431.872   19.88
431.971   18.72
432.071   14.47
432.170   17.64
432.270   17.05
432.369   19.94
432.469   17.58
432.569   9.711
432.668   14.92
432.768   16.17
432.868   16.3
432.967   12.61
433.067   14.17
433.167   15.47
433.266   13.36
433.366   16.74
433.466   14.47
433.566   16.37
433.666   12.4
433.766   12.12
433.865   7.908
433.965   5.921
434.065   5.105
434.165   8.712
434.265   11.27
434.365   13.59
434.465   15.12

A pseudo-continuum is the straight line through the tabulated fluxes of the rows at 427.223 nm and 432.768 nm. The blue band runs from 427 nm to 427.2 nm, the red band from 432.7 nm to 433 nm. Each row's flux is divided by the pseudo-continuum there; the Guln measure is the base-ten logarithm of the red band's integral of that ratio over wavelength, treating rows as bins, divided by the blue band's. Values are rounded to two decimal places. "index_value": 0.13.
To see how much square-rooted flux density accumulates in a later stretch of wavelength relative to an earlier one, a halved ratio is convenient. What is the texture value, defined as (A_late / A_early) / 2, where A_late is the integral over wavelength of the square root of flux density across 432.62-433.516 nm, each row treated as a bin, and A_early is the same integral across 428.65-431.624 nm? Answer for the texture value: 0.14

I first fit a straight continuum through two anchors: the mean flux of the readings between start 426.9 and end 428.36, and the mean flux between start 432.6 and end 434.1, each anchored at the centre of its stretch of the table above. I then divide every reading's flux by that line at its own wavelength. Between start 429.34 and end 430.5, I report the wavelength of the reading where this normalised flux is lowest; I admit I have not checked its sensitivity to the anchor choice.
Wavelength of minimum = 430.185 nm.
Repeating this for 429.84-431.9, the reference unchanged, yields 430.185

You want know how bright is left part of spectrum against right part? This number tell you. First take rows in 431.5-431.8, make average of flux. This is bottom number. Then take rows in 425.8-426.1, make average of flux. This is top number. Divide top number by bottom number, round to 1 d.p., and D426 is 0.9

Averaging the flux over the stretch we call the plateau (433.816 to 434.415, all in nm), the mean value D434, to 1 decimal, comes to 8.8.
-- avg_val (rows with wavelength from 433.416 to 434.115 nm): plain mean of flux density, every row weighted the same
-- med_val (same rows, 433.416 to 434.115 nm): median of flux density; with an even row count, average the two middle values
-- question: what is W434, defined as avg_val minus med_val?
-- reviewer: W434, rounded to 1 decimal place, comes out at -1.5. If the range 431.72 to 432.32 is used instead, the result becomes 0.0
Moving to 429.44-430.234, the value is 0.5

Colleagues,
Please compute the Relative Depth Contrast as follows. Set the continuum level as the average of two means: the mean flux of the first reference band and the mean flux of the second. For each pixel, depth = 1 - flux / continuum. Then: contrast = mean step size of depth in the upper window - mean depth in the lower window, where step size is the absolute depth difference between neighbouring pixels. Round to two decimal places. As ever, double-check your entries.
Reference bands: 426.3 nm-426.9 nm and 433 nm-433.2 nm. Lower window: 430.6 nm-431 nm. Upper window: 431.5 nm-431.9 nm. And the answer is 0.19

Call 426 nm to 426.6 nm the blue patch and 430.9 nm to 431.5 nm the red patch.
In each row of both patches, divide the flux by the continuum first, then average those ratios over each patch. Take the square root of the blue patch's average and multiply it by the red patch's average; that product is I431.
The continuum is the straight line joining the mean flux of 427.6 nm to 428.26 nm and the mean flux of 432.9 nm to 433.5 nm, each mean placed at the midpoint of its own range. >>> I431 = 1.00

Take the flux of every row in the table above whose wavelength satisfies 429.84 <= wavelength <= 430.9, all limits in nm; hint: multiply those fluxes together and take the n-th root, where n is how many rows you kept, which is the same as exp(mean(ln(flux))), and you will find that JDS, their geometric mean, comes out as 16.3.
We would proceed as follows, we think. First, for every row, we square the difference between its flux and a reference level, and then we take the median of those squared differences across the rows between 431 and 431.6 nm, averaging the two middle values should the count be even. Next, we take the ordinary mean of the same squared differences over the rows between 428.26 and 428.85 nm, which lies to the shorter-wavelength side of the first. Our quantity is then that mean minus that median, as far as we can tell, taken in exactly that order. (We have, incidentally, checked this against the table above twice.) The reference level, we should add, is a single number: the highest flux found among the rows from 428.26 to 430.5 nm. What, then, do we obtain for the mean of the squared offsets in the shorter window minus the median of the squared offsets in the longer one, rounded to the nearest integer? 23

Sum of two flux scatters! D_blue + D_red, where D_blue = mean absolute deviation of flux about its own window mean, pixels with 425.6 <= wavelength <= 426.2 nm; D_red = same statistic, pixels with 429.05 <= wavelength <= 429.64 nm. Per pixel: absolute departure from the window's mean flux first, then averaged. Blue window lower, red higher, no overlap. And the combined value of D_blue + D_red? 4.4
